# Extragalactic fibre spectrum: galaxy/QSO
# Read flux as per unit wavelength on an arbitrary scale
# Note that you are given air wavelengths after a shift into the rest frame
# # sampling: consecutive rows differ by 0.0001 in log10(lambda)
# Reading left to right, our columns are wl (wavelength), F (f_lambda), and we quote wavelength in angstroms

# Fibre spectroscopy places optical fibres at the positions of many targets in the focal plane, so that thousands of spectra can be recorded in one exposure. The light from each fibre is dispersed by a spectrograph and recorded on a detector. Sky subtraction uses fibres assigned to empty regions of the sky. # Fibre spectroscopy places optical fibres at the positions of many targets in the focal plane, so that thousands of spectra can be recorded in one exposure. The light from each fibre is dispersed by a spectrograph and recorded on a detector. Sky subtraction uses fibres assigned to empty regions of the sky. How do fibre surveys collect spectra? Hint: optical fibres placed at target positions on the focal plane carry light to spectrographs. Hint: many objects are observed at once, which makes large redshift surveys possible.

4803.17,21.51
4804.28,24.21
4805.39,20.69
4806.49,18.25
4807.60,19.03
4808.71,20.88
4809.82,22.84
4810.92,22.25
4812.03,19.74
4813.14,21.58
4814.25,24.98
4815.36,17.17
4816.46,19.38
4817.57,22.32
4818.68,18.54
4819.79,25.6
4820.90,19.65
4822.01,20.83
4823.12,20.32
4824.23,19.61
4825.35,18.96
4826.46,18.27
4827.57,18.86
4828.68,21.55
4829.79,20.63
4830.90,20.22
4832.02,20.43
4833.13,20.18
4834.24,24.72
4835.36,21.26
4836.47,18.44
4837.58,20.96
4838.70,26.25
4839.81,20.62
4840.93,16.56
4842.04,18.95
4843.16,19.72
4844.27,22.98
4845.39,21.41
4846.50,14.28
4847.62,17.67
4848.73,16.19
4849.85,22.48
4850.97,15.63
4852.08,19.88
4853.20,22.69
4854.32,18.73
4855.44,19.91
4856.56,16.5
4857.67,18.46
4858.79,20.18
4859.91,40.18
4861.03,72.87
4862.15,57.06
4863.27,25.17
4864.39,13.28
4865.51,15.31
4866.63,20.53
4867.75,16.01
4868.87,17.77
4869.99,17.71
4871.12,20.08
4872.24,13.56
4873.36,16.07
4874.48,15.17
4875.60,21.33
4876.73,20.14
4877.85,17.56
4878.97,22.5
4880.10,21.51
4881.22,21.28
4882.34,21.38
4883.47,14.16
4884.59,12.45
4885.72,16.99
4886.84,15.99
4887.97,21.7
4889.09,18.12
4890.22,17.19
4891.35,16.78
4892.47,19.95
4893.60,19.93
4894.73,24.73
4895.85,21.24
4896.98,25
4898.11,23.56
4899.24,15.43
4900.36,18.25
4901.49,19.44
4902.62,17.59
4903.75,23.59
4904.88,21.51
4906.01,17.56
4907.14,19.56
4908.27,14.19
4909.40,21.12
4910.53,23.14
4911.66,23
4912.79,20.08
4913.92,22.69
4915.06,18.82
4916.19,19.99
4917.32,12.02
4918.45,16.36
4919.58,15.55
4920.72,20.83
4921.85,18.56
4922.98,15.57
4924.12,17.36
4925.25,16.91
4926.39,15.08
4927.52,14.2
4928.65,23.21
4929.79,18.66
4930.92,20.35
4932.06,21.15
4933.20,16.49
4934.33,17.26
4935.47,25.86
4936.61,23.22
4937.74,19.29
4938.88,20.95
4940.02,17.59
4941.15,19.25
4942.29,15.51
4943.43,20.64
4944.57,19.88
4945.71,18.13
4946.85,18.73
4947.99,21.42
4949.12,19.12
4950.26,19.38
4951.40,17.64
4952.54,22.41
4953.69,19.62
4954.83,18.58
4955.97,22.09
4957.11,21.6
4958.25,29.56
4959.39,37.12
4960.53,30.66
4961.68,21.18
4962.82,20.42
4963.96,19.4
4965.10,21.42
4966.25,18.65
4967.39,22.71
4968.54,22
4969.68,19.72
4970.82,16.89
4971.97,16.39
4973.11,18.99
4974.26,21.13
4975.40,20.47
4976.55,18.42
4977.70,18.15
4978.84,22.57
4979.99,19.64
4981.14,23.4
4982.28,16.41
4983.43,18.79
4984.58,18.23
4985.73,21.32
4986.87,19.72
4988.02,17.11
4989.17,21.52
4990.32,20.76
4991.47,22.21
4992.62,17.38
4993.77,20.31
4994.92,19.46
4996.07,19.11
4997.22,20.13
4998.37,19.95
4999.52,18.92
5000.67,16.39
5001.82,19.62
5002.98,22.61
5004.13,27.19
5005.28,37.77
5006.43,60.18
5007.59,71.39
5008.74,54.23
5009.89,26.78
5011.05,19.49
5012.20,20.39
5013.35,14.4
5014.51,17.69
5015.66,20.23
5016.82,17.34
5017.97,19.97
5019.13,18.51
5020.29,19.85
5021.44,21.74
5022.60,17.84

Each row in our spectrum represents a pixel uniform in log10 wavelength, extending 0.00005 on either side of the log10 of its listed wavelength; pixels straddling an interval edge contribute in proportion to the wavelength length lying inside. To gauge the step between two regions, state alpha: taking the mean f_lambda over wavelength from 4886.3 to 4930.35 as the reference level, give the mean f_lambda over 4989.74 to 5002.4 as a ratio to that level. 1.0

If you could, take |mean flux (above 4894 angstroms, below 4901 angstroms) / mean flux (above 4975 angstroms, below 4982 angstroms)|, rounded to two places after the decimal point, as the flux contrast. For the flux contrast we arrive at 1.05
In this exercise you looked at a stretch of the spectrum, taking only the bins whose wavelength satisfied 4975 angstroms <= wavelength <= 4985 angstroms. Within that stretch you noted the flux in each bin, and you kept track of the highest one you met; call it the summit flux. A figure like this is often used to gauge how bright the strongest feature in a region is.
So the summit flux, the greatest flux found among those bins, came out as 23.4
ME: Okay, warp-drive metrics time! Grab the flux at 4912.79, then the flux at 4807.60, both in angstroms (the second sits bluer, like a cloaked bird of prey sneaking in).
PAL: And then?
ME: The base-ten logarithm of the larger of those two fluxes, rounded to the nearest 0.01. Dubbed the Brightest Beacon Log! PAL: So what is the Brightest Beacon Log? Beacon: 1.30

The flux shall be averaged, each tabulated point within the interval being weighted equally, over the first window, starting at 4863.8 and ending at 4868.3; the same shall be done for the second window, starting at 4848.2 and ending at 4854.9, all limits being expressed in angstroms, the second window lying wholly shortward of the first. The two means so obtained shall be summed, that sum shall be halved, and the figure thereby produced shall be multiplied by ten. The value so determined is 178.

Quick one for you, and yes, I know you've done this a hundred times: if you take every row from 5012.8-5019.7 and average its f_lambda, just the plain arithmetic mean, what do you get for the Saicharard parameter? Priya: 18.0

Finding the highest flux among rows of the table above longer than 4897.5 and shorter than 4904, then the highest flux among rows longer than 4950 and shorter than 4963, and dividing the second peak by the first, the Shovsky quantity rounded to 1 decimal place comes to 1.6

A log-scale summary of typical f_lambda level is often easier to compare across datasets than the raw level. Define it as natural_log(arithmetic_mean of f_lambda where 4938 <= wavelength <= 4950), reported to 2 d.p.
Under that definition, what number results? 2.95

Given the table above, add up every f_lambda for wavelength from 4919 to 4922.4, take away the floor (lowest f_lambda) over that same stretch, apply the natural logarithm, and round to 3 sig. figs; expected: 3.67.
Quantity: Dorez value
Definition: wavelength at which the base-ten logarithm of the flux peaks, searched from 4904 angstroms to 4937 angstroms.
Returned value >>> 4935.47 angstroms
